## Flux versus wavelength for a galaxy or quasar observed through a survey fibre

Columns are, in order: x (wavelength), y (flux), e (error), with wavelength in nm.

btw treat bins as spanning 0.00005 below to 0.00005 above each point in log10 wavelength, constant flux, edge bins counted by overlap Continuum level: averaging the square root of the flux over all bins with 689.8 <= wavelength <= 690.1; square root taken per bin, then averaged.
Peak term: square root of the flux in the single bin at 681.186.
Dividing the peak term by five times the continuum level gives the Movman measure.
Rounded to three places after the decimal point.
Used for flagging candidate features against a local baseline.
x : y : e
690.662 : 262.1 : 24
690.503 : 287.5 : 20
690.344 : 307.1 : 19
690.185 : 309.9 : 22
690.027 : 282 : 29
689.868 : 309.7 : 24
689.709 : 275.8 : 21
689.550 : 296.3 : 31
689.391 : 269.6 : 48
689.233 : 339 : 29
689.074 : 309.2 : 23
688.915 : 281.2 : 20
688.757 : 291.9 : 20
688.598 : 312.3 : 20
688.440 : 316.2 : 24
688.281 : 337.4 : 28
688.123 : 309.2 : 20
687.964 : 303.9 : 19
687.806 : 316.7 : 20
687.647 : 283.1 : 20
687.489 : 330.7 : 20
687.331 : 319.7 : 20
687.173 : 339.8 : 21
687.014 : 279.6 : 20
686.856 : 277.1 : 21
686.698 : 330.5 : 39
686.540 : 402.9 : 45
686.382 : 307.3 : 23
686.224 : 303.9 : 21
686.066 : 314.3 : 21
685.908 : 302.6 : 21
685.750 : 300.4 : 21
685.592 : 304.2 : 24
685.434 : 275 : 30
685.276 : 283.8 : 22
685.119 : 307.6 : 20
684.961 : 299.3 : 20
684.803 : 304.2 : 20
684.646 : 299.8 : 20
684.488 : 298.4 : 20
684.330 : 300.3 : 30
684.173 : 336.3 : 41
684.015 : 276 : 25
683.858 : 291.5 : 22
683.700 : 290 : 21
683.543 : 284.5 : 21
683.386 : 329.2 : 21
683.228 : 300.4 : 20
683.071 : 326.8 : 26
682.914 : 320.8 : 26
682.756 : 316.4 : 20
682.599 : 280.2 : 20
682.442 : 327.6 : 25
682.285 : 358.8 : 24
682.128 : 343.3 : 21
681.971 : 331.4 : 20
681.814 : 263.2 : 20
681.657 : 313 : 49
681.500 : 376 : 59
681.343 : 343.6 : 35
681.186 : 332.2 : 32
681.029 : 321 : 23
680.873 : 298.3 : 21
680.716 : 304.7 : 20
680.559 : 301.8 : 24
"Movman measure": 0.212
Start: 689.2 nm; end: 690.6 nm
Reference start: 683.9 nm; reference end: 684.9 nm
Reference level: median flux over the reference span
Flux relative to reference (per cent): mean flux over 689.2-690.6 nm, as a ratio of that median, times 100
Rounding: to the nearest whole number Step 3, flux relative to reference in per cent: 99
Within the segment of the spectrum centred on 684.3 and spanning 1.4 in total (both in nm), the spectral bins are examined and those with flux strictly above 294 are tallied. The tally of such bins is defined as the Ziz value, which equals 6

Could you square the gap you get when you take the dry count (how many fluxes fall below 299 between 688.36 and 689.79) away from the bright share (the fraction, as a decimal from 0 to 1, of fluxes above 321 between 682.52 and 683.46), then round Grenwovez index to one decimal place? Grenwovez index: 21.8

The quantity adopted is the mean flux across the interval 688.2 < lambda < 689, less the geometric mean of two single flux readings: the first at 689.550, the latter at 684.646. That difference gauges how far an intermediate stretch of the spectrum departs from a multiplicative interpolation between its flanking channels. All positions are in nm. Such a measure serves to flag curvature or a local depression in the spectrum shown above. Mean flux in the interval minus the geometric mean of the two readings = 10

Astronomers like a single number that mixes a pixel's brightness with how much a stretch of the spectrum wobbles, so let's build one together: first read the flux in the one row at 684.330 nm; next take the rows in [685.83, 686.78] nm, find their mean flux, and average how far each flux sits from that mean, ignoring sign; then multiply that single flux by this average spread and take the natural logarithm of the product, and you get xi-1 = 9.0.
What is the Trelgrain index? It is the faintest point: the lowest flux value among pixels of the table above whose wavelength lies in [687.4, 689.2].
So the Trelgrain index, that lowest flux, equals 281.2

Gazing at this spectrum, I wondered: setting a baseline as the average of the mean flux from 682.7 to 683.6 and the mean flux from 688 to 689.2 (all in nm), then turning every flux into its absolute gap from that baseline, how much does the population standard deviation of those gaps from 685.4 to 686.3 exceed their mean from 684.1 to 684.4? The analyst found -7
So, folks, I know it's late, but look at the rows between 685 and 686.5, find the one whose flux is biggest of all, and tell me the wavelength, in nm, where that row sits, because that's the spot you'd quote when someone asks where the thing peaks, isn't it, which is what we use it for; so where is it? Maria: 686.066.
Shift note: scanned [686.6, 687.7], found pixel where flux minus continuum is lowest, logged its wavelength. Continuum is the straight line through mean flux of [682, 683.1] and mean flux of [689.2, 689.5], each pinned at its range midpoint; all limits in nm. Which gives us 686.856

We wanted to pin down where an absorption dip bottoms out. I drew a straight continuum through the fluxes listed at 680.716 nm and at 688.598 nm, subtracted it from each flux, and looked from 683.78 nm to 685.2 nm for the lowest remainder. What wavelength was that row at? 684.015 nm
